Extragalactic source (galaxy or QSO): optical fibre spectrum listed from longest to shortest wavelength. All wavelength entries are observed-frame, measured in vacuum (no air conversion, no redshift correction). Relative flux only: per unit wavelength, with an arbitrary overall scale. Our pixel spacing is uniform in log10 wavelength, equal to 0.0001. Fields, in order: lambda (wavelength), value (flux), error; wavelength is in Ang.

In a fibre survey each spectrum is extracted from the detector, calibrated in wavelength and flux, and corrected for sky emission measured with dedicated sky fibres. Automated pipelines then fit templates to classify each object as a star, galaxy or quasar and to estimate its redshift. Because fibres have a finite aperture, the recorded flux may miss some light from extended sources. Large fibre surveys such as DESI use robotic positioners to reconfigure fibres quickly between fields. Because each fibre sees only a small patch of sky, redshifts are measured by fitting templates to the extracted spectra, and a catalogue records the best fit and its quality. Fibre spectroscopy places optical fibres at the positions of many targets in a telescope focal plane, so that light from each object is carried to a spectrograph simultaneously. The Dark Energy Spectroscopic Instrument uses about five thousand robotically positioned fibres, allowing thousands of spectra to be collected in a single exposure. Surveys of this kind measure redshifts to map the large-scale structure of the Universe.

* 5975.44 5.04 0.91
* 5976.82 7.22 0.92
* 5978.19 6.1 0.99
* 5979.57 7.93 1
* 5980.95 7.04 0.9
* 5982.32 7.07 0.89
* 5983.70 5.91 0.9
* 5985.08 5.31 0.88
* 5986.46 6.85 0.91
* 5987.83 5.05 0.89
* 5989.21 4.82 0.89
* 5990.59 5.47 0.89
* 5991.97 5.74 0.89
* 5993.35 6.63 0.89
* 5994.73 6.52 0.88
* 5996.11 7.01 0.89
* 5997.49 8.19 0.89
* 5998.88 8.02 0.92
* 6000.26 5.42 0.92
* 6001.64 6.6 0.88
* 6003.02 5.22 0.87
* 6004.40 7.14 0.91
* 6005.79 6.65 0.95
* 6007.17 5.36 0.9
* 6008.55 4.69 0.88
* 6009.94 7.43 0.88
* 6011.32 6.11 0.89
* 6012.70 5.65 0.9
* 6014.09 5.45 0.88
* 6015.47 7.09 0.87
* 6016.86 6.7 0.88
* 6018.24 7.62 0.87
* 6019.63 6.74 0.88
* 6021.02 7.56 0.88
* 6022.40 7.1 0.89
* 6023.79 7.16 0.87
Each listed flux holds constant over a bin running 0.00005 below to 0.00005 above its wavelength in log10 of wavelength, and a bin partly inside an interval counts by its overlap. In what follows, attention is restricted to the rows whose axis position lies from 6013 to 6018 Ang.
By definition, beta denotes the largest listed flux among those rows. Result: 7.09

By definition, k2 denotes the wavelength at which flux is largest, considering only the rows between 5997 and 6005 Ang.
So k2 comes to 5997.49 Ang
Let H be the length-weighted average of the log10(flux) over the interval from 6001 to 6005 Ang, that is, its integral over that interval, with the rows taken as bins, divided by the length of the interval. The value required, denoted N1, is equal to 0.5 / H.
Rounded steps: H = 0.80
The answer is 0.63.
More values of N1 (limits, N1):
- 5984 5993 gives 0.67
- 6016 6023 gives 0.59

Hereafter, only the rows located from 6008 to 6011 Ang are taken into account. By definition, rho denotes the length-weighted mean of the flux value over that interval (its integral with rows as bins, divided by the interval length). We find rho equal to 6.1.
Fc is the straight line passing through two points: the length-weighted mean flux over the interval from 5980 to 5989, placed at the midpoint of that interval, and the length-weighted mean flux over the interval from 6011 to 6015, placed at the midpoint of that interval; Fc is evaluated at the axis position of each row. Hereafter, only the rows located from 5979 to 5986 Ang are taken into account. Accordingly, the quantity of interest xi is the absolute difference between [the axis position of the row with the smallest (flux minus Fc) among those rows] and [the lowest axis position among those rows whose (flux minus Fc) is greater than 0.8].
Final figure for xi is 5.5 Ang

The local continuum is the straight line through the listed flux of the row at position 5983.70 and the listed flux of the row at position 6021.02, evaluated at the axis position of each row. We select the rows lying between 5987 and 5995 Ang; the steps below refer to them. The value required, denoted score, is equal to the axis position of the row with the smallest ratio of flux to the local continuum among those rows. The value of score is 5989.21 Ang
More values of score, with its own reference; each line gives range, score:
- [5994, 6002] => 6000.26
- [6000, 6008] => 6007.17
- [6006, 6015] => 6008.55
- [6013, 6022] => 6014.09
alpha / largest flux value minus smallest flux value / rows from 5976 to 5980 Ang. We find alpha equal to 1.8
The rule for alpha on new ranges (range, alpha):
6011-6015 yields 0.7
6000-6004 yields 1.4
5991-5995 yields 0.9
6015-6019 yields 0.9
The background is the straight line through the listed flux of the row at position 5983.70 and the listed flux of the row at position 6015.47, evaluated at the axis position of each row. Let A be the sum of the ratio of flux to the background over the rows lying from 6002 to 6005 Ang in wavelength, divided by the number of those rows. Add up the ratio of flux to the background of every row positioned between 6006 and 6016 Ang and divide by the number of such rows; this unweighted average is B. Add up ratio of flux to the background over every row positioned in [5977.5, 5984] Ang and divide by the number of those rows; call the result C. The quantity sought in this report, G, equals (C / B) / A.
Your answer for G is 1.47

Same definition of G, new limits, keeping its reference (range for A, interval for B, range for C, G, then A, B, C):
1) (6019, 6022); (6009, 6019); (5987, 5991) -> 0.91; 0.98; 0.93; 0.84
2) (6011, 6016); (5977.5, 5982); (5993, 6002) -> 1.02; 0.87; 1.22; 1.08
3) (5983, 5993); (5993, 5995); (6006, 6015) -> 0.87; 0.92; 1.04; 0.84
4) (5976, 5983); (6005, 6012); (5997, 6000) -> 1.16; 1.23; 0.88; 1.26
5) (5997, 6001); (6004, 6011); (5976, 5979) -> 1.14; 1.11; 0.92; 1.17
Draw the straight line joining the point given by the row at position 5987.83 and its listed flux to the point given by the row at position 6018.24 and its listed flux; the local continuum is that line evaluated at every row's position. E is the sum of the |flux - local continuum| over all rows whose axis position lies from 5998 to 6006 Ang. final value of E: 5.0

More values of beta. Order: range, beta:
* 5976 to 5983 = 7.93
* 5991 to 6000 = 8.19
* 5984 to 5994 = 6.85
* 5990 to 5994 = 6.63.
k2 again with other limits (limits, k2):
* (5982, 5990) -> 5982.32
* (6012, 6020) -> 6018.24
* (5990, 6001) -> 5997.49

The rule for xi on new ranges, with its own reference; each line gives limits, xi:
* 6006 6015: 1.4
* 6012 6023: 1.4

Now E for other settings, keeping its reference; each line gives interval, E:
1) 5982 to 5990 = 6.4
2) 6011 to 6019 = 5.3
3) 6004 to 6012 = 5.6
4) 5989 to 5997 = 4.1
